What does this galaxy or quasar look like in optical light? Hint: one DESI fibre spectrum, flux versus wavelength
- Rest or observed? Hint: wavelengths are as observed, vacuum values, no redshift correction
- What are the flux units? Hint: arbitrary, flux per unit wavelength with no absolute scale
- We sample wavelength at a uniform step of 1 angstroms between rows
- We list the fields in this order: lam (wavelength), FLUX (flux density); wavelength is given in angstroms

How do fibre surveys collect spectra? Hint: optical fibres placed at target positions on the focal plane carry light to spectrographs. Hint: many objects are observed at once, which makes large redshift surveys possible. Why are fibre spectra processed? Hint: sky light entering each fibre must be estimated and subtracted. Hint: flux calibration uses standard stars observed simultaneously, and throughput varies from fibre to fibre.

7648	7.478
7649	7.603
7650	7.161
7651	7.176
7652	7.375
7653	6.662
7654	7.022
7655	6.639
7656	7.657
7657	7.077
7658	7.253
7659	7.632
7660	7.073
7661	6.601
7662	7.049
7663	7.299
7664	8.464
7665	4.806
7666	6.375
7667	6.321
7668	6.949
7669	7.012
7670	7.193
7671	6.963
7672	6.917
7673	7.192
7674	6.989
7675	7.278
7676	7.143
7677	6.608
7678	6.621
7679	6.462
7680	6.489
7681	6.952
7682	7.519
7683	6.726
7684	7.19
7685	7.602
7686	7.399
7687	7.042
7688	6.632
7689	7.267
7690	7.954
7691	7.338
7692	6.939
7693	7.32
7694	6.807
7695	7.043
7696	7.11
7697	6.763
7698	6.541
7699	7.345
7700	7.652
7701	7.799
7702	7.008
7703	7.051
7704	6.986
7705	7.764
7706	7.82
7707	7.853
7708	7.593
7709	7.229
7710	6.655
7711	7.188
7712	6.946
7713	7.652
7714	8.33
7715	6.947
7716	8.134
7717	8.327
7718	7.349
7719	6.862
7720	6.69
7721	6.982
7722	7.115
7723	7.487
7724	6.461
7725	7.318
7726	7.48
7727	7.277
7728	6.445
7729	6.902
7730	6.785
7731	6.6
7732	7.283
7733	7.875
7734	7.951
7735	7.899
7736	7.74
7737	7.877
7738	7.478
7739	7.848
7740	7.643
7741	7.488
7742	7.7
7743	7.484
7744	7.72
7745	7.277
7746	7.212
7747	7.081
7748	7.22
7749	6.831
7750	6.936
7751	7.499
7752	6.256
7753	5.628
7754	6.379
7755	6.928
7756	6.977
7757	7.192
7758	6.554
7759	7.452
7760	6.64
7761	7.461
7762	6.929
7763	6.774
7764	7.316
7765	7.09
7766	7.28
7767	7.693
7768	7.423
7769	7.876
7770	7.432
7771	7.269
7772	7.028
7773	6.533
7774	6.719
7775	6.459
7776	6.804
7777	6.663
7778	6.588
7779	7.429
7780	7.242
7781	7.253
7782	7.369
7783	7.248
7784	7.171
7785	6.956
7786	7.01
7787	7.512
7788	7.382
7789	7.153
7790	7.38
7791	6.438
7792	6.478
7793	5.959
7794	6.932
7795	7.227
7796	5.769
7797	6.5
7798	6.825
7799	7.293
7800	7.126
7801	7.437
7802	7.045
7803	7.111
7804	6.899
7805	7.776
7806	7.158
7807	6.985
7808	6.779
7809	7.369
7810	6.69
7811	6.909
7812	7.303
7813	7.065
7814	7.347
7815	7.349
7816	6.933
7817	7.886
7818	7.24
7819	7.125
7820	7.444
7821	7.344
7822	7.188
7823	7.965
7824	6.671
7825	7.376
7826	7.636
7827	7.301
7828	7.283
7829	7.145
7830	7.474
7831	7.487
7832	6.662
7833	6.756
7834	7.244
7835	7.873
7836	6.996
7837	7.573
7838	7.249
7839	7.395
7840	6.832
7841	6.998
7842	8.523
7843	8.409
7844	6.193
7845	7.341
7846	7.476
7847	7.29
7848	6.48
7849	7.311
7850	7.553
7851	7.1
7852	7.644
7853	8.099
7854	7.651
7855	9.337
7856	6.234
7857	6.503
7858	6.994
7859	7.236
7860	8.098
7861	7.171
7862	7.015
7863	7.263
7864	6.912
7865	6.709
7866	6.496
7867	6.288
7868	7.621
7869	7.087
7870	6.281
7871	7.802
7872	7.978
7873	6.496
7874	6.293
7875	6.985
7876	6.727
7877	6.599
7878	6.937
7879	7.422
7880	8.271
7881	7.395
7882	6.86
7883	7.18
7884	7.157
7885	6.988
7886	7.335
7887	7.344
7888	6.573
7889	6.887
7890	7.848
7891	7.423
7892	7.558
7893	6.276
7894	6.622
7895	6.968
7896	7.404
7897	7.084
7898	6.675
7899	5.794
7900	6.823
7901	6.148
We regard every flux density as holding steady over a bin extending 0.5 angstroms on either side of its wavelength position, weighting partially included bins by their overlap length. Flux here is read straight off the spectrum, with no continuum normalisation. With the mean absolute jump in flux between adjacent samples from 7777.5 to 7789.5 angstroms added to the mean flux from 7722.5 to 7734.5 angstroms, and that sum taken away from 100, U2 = 92.6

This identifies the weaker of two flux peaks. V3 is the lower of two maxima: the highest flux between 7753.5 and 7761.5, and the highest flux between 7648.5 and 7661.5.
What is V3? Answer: 7.46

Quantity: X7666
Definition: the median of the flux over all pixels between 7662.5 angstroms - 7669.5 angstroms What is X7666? 6.95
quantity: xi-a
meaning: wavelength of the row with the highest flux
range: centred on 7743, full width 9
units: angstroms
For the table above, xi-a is 7739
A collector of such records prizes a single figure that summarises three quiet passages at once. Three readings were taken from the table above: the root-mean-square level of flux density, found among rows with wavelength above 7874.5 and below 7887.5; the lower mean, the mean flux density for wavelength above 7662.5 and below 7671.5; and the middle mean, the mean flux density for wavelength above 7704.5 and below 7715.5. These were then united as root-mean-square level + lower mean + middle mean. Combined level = 21.5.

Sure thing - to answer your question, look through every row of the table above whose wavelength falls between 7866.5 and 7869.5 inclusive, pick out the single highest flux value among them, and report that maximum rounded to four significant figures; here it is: 7.621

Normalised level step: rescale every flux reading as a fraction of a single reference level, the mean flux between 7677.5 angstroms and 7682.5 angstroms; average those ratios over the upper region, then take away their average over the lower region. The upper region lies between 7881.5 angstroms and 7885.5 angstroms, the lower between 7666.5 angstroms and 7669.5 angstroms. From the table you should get 0.04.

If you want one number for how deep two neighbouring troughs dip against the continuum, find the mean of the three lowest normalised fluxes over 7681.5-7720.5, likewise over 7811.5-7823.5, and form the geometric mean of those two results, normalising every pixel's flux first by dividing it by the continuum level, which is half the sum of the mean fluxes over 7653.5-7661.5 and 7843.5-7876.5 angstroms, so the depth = 0.957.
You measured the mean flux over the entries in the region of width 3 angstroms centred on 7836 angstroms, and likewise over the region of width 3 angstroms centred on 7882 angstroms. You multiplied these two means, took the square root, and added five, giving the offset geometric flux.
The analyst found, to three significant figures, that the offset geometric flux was 12.3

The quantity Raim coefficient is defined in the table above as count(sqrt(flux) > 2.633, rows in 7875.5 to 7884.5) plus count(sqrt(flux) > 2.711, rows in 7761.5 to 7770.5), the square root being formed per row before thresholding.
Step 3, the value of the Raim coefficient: 10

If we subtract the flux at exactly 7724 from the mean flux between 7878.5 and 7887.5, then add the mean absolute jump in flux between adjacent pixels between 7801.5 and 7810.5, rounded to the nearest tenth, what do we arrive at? 1.3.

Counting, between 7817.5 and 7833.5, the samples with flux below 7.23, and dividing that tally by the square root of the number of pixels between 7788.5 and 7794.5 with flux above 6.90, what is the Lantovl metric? 3.5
